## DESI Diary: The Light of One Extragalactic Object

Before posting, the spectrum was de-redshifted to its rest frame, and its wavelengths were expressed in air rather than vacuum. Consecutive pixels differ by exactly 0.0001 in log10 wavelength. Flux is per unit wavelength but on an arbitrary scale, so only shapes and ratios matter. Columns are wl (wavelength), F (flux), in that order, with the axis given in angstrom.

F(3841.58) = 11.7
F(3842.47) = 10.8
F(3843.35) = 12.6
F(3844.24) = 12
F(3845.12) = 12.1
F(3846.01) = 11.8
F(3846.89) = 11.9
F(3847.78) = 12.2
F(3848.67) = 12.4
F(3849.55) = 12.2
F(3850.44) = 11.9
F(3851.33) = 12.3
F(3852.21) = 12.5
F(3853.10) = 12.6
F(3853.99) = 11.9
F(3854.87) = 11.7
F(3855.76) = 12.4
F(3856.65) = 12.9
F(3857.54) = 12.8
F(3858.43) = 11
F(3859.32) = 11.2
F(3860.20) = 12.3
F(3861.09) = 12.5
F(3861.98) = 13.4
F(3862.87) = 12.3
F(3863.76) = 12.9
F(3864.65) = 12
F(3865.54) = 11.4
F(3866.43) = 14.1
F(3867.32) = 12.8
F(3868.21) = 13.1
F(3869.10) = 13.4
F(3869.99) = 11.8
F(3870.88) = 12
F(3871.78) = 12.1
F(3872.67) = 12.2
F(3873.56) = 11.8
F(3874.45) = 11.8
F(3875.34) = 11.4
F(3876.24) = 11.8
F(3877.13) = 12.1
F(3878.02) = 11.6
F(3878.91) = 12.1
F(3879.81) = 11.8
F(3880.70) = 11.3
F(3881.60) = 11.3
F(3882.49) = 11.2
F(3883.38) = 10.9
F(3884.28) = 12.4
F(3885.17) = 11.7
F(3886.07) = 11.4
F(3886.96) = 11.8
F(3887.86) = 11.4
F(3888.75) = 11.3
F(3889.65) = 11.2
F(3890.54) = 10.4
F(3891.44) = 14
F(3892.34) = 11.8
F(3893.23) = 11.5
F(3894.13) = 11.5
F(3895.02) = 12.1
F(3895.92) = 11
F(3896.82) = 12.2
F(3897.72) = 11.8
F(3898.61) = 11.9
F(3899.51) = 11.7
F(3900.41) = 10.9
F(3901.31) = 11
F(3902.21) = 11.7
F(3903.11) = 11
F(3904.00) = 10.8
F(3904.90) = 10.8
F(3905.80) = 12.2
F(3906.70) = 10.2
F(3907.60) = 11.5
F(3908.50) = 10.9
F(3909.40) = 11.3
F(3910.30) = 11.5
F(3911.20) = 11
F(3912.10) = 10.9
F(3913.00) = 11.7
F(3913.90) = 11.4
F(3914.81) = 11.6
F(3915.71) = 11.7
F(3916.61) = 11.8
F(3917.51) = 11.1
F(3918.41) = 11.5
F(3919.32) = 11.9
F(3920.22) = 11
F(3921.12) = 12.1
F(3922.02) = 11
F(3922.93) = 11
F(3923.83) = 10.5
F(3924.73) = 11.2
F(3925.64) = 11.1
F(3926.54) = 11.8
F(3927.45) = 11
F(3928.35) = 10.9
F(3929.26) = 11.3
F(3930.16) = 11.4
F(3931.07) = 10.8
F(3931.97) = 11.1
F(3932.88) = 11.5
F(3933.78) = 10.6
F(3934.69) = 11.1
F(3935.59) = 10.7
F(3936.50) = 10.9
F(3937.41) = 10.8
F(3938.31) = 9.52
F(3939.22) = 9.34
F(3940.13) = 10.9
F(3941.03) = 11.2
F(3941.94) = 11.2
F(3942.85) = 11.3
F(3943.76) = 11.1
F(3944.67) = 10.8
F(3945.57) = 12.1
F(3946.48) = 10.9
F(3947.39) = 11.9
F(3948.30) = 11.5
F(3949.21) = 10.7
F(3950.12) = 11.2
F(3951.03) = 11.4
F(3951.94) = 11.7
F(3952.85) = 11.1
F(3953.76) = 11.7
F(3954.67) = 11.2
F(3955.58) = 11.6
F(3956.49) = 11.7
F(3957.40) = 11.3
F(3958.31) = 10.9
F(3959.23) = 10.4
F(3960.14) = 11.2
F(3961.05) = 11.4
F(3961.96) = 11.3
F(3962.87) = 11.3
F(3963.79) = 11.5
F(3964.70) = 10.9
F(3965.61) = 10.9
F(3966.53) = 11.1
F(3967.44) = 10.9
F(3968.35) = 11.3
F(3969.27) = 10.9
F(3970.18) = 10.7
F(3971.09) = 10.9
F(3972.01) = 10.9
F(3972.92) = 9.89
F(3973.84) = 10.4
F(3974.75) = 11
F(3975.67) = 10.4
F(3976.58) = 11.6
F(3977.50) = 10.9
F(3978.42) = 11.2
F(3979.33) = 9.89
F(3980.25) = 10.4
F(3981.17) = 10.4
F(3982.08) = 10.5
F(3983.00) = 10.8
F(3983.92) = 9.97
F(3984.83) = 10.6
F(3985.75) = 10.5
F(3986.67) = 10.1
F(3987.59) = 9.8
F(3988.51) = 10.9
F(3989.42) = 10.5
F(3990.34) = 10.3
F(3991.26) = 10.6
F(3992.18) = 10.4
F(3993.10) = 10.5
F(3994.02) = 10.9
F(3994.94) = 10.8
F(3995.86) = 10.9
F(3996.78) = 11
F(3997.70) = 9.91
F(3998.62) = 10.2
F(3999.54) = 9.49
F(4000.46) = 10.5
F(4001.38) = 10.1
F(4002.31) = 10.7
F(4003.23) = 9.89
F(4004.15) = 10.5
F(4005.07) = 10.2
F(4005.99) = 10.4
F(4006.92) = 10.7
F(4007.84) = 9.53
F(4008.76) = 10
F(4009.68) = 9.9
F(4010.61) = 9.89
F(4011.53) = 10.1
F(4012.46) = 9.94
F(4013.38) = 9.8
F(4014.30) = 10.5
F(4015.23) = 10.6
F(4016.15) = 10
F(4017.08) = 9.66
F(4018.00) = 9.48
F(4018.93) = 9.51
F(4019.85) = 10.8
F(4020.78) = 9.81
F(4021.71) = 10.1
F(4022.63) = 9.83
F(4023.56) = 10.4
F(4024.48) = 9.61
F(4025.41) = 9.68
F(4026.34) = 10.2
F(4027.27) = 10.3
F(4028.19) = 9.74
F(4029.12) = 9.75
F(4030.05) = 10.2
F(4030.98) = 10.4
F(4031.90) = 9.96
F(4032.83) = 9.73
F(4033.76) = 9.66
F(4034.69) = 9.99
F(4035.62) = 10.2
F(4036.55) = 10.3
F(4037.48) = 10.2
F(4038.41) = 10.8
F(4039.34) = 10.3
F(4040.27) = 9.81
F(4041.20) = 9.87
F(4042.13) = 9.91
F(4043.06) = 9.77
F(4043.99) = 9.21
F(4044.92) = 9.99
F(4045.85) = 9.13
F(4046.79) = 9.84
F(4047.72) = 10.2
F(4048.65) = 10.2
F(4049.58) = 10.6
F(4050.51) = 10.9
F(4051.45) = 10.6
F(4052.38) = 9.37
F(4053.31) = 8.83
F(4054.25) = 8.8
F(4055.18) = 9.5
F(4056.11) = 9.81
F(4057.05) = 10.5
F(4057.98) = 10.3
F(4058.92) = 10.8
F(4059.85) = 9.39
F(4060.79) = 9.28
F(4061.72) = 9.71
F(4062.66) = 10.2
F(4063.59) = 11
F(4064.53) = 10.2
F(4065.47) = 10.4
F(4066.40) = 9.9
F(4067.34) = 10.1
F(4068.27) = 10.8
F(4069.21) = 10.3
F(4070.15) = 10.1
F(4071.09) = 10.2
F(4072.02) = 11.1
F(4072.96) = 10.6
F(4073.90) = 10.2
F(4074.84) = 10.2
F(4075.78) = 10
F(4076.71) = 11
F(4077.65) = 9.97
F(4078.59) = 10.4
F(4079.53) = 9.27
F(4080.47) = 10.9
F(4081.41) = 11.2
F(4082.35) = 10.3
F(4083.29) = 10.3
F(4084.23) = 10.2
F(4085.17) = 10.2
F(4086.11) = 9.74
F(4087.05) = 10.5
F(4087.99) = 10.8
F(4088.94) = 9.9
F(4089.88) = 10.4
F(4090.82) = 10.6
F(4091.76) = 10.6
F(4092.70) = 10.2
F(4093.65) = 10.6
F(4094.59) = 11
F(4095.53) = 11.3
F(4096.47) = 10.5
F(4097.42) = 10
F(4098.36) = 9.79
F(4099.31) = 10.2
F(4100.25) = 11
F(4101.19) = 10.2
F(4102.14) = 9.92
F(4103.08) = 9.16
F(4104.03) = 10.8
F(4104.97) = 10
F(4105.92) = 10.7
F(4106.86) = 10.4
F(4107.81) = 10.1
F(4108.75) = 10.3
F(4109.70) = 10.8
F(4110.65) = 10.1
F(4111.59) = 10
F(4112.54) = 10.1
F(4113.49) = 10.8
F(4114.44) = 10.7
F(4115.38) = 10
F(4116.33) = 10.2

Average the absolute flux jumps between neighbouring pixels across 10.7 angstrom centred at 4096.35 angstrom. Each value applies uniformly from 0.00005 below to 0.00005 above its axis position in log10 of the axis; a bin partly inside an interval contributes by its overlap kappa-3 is 0.50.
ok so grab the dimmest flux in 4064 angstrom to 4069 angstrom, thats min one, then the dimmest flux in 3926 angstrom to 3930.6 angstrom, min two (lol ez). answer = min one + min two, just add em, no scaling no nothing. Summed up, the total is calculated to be 20.8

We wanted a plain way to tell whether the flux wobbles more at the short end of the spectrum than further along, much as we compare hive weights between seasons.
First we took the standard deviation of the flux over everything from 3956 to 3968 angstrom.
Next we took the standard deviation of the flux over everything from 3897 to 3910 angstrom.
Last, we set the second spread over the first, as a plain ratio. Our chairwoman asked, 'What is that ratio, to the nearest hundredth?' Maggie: 1.64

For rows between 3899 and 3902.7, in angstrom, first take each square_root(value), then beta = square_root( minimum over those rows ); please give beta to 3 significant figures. 1.82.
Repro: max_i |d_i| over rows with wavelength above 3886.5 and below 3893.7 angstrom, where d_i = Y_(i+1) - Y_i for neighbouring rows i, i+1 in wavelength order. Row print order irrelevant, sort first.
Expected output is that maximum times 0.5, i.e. 1.80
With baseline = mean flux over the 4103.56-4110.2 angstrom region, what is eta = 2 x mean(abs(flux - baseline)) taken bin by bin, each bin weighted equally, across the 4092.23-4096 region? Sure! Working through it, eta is 0.9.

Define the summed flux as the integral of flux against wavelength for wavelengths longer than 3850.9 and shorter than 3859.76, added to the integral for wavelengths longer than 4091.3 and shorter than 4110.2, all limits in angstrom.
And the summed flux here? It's 304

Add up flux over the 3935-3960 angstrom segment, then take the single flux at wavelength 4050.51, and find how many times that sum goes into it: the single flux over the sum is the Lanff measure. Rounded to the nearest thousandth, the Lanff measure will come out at 0.036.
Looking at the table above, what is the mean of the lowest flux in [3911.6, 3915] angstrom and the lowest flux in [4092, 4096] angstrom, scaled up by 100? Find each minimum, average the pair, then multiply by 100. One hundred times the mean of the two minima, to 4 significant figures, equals 1055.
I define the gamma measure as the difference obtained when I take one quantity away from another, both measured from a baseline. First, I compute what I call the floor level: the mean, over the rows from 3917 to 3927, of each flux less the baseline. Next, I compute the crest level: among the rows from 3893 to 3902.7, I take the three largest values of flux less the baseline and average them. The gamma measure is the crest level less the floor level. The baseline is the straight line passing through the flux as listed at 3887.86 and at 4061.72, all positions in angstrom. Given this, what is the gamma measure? 0.53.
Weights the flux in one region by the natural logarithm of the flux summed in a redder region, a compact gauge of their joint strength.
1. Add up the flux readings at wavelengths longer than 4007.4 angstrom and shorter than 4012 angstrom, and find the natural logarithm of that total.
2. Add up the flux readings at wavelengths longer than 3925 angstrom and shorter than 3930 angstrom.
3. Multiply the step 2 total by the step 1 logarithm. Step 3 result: 219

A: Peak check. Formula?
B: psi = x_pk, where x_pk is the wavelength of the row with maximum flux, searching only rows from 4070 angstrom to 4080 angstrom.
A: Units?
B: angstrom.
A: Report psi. 4072.02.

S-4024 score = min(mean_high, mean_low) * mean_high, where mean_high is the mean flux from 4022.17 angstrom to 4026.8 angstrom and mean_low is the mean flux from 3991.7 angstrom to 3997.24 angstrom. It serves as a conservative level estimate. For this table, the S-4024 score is 99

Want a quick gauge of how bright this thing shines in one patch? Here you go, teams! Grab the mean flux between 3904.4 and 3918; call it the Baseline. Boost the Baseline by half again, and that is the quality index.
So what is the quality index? 17.0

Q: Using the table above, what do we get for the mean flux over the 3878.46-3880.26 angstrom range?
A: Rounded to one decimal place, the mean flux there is 11.9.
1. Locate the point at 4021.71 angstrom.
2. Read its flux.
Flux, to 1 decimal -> 10.1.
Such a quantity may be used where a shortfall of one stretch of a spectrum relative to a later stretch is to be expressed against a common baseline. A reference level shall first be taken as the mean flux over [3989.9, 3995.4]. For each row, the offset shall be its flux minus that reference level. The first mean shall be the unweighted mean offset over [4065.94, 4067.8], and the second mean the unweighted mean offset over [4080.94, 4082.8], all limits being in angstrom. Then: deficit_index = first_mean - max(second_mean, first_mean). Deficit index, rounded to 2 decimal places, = -0.75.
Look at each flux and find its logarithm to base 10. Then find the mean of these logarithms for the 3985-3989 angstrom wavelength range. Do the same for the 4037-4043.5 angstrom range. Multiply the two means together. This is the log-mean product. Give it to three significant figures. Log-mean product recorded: 1.02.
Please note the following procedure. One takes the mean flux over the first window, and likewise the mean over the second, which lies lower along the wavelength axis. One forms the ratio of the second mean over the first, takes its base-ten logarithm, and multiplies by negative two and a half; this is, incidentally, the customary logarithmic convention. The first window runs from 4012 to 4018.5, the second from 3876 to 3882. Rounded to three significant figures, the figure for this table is -0.172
